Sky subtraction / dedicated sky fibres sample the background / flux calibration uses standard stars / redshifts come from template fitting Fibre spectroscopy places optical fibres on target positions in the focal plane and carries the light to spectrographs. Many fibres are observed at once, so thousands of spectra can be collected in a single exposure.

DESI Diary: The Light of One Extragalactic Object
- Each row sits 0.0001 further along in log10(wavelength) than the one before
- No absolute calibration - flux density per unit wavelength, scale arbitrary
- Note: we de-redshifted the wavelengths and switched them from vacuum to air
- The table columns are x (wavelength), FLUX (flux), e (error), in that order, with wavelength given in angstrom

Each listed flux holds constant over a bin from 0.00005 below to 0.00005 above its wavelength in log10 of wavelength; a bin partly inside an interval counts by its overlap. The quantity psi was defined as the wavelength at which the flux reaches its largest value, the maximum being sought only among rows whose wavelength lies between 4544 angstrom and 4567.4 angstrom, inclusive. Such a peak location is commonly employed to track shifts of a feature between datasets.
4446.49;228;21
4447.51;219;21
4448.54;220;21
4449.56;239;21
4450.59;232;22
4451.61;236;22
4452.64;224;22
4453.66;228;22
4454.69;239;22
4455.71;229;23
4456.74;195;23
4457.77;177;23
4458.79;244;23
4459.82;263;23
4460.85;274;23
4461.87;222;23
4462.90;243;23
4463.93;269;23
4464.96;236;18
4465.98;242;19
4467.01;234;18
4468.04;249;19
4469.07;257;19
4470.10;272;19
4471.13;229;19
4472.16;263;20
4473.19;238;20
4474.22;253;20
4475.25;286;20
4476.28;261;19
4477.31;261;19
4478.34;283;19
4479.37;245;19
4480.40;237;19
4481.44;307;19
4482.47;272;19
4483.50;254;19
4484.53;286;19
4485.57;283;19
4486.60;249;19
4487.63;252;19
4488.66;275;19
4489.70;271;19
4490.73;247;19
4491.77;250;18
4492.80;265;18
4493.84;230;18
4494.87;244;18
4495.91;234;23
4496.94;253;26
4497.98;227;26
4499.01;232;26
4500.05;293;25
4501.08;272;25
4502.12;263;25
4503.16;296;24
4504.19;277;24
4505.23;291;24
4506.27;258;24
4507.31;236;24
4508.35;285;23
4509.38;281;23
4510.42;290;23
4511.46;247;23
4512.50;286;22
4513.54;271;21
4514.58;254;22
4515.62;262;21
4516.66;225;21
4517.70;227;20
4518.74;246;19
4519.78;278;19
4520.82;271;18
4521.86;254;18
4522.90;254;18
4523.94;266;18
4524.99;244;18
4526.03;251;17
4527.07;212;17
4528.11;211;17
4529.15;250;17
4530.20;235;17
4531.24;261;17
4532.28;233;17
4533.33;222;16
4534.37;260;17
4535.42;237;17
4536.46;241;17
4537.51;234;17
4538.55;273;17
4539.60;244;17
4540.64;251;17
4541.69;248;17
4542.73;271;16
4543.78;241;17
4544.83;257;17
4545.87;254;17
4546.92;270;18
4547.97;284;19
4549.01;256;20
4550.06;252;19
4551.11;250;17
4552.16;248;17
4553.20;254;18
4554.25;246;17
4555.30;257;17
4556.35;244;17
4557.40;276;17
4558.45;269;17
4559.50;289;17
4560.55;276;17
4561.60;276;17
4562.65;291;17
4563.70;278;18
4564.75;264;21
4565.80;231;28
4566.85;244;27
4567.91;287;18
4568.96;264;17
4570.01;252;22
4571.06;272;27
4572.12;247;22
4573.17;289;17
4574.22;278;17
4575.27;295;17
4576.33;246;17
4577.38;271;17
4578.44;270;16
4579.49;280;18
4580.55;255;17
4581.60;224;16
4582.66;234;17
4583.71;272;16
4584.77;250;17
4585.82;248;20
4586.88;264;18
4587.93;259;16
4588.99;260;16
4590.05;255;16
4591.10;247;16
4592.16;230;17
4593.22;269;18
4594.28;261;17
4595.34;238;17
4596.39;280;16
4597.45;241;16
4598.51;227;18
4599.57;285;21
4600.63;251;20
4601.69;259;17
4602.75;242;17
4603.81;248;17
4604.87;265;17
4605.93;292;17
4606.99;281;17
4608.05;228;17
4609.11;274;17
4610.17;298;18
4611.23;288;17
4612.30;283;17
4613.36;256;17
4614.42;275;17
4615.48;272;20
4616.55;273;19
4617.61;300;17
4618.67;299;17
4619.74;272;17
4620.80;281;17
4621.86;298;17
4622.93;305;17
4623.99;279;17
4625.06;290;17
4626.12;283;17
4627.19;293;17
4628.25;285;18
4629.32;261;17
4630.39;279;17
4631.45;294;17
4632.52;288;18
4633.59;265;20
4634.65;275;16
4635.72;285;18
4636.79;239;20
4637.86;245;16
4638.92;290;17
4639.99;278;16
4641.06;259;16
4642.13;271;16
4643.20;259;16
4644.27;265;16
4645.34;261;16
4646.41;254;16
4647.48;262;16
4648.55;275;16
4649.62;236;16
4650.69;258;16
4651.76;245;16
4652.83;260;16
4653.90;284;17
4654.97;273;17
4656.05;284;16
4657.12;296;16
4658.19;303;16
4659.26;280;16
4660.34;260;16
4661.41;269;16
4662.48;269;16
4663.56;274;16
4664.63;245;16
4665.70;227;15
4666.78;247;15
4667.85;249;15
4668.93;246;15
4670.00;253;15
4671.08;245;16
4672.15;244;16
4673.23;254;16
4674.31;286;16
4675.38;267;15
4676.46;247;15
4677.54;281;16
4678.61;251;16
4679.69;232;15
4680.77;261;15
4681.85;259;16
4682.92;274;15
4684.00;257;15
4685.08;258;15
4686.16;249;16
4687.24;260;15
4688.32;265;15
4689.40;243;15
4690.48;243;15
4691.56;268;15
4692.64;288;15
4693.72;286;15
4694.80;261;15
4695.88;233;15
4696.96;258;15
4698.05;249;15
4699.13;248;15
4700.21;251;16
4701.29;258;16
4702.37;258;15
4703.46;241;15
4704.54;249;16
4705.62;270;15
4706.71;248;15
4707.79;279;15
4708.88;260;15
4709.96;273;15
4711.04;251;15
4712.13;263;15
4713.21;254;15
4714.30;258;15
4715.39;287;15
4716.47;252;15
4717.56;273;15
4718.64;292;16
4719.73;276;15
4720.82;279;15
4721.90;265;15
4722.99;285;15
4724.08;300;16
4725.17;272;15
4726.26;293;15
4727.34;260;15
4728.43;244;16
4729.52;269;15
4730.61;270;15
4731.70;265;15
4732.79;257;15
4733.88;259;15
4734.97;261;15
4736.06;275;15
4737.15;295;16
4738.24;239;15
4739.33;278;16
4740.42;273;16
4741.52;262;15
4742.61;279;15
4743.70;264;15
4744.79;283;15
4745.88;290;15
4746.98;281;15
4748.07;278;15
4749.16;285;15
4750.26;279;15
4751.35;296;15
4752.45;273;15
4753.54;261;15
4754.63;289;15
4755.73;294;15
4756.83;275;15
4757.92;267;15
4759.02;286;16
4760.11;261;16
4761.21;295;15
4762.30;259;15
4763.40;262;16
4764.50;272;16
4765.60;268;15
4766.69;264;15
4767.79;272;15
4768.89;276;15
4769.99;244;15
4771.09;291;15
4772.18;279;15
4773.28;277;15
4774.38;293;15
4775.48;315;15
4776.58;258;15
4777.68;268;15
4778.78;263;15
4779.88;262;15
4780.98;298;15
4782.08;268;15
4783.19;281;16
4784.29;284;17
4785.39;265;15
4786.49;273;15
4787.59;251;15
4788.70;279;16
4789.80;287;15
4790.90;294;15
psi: 4562.65 angstrom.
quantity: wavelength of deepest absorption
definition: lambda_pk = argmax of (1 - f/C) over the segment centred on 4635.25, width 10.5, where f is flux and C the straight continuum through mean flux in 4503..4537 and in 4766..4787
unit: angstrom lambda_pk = 4636.79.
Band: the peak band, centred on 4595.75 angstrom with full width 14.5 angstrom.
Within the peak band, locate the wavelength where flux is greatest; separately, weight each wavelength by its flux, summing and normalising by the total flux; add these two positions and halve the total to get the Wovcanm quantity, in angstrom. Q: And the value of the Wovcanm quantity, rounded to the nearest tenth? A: 4597.7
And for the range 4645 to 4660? 4655.3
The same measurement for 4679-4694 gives 4689.7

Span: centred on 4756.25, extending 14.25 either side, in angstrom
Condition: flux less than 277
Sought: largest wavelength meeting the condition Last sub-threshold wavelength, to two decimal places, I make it 4769.99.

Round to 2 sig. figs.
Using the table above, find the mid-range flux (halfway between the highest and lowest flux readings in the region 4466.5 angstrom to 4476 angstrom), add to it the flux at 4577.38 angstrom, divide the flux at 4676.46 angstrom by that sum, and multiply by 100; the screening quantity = 47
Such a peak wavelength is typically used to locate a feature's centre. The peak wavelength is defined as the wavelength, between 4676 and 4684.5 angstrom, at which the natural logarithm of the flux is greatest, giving 4677.54 angstrom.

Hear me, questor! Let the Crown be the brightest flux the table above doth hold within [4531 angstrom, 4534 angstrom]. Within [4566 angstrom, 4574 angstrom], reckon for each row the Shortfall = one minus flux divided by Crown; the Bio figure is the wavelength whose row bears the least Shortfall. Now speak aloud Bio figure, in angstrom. 4573.17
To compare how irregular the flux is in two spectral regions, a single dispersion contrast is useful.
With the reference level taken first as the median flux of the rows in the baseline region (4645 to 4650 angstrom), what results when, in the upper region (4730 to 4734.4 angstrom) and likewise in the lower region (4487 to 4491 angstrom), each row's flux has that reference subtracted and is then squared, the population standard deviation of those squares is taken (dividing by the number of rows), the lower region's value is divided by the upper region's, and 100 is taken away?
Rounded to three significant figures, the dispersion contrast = -98.2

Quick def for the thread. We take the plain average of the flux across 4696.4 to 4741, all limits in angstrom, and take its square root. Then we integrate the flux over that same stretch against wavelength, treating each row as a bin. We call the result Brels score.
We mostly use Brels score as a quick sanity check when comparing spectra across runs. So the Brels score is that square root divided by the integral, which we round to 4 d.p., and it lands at 0.0014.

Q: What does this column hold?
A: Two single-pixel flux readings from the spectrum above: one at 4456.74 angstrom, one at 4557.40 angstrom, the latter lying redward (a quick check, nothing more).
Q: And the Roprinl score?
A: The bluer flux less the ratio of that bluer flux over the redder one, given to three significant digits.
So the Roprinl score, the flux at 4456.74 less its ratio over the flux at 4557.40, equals 194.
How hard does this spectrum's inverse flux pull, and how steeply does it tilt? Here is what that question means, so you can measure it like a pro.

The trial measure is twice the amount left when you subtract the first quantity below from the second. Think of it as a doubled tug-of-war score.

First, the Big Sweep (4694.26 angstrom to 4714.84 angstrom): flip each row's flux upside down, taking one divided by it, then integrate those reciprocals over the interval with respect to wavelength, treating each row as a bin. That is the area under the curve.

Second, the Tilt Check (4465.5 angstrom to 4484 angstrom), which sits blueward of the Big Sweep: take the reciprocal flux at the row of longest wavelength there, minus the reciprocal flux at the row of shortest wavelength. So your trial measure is -0.16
